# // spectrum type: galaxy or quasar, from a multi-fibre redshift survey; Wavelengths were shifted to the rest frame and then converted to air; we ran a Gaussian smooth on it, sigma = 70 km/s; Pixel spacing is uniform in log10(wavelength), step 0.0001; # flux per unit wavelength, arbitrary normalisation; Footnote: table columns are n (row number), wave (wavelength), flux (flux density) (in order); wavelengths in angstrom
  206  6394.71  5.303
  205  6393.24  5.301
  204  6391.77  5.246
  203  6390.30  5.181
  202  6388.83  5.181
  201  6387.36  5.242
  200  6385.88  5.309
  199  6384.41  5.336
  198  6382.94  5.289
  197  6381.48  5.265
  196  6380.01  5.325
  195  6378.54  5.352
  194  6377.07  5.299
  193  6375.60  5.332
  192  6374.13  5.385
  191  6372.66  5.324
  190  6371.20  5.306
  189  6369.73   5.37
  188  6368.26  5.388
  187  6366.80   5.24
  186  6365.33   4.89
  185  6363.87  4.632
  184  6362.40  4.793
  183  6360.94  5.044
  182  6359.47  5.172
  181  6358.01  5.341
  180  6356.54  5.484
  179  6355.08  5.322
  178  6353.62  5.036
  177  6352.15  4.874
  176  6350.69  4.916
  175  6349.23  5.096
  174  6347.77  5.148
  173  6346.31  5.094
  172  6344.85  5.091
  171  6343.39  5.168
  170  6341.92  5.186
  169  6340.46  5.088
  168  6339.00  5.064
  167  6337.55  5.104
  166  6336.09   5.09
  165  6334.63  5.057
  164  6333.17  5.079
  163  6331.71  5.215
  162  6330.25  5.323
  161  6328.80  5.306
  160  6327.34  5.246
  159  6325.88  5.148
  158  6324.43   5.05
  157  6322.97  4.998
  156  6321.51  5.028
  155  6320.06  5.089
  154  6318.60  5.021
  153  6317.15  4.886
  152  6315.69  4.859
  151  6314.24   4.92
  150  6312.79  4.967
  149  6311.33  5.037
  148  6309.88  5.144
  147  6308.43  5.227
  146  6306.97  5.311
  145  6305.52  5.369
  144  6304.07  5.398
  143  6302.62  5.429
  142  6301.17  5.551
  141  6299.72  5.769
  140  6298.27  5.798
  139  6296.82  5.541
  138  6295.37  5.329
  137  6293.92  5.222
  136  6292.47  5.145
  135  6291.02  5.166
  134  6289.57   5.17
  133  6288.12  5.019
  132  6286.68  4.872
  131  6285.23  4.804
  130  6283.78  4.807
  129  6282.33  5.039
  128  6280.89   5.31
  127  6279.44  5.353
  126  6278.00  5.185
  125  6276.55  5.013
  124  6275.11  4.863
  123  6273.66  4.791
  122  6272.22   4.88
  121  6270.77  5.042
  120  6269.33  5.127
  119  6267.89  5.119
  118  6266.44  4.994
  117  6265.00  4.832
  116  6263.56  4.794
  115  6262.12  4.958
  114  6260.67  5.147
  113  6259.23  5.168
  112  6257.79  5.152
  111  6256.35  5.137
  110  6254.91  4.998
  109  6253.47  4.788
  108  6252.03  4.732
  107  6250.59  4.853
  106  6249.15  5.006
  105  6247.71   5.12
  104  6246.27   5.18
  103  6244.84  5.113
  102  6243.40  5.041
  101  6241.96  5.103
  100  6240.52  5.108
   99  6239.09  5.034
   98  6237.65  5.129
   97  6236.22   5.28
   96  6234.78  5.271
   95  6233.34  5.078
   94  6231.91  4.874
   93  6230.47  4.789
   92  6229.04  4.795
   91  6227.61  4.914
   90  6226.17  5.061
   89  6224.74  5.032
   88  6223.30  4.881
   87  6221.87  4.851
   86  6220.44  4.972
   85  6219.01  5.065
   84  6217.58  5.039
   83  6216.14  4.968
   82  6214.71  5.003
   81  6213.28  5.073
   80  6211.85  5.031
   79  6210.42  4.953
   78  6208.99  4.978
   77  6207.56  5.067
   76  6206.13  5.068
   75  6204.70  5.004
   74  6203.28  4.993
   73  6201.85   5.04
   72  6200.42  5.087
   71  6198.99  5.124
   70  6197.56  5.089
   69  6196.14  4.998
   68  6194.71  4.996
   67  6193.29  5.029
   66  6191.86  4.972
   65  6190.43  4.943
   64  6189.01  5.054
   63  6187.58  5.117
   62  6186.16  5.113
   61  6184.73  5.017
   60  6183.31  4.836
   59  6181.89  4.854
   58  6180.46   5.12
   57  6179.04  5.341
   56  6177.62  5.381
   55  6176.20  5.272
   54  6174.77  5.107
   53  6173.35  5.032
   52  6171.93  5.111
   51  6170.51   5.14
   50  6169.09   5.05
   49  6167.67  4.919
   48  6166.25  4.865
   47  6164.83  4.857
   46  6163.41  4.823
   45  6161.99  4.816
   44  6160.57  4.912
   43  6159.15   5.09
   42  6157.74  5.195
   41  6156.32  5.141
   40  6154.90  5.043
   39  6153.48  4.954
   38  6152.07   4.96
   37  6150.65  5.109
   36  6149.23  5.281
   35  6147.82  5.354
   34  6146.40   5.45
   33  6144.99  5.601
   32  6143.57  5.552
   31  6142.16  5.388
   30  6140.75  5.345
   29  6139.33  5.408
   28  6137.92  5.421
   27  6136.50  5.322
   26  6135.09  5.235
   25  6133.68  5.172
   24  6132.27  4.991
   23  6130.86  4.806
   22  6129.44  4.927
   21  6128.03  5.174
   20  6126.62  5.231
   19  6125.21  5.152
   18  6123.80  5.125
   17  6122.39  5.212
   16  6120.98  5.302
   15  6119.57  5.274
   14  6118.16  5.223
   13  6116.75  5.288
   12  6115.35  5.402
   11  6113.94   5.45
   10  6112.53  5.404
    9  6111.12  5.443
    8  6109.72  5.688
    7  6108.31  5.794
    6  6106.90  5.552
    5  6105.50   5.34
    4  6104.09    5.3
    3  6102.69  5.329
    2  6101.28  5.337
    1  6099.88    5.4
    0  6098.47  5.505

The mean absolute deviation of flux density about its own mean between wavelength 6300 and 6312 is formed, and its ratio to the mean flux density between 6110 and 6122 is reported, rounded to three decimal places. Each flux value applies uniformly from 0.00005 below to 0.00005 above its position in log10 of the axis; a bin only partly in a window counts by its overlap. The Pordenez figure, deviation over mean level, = 0.024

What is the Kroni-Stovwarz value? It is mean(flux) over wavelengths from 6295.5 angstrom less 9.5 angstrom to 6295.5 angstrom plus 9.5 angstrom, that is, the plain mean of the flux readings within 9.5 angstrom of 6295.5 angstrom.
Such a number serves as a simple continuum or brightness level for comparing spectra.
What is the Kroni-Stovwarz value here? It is 5.34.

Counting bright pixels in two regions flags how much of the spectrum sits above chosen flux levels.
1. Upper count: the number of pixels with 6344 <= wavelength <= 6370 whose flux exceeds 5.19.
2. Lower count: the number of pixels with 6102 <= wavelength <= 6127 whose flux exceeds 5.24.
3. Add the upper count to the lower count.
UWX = 19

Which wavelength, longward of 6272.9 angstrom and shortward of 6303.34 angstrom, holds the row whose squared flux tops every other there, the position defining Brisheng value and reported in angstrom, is 6298.27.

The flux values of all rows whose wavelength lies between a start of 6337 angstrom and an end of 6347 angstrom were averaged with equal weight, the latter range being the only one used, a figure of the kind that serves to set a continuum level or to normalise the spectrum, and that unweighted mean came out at 5.11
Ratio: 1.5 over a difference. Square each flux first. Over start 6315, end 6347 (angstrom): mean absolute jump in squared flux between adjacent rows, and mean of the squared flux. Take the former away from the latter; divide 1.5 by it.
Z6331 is 0.059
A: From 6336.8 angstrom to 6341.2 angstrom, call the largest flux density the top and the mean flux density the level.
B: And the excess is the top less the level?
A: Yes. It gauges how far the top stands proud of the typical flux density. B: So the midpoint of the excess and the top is 2.56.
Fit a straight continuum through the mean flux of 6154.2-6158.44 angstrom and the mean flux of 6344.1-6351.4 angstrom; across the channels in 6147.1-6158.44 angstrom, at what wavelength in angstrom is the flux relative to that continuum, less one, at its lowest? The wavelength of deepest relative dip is 6153.48 angstrom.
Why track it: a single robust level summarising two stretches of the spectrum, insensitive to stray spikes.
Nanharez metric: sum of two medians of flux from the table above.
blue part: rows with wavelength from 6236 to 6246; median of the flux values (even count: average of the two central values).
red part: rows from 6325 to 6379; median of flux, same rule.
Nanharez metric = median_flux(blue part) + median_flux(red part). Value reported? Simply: 10.3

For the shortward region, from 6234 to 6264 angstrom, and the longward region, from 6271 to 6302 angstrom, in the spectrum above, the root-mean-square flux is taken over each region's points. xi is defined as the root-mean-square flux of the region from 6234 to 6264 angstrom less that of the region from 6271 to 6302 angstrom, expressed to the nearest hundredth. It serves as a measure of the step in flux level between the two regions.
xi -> -0.13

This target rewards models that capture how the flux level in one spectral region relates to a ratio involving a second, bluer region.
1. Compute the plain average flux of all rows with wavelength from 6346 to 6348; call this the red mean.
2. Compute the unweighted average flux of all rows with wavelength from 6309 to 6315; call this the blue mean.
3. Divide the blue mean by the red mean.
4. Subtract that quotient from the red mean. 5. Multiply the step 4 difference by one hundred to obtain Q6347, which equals 414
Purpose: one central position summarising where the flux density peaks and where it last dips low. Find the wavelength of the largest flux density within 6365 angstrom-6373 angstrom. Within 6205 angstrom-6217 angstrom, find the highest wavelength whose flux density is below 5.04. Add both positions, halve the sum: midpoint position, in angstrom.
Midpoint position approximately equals 6292.2 angstrom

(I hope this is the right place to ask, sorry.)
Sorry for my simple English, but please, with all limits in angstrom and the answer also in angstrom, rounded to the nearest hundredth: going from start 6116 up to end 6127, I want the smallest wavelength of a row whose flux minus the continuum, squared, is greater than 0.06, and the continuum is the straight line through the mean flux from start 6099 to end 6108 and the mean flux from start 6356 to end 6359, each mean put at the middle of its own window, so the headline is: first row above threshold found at 6123.80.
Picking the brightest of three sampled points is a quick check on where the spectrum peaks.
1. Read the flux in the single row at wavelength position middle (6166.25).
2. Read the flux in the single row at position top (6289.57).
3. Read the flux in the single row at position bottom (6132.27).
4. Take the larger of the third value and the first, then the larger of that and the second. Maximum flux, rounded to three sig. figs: 5.17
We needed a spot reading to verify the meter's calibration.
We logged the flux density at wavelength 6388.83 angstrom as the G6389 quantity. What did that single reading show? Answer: 5.181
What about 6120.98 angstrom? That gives 5.302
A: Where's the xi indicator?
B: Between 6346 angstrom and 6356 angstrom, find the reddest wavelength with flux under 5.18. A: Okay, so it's 6353.62 angstrom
